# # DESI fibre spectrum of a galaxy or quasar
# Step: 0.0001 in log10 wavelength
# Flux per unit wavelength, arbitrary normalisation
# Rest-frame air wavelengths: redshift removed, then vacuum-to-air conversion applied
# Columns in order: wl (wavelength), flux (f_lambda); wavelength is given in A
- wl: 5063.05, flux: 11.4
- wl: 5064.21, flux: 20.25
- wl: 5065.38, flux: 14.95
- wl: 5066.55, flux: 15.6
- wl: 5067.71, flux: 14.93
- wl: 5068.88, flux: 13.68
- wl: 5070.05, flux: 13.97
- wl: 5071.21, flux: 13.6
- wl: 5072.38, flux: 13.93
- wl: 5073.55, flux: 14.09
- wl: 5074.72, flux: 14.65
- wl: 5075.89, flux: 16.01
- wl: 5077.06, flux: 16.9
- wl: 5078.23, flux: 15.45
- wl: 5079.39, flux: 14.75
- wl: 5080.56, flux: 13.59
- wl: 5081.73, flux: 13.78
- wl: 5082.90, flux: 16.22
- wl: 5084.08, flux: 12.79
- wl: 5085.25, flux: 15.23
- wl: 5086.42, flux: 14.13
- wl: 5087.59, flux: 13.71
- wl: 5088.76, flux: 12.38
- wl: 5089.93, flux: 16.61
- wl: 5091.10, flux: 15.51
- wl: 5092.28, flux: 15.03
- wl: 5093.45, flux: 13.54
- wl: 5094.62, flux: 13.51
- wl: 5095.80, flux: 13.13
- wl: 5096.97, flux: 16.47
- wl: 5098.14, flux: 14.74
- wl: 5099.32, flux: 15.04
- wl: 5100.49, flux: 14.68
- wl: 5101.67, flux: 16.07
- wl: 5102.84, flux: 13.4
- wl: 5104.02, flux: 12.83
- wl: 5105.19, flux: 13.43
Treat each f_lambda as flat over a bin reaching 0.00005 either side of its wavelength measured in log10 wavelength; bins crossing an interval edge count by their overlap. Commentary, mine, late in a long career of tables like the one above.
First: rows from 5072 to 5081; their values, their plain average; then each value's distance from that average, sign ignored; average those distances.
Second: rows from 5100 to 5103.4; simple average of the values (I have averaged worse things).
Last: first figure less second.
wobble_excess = -13.8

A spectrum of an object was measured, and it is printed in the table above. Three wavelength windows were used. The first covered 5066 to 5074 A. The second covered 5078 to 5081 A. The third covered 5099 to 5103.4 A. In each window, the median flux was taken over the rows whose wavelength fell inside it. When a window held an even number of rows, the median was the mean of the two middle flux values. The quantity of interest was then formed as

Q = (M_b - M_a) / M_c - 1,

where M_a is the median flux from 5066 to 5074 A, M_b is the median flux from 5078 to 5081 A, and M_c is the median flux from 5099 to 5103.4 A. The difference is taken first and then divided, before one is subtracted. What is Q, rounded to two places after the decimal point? -0.95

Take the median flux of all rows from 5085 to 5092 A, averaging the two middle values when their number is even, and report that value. 14.7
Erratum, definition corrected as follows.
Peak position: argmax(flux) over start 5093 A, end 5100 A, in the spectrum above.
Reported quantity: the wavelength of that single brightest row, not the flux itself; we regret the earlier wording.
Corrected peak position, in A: 5096.97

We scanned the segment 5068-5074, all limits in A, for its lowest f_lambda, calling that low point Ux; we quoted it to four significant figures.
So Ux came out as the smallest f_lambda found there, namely 13.60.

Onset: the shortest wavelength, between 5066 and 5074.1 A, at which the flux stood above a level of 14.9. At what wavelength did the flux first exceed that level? 5066.55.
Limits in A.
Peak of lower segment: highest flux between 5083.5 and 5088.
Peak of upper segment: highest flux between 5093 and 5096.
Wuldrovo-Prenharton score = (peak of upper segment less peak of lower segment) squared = 2.9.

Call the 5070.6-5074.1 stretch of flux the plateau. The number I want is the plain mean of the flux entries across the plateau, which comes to 13.9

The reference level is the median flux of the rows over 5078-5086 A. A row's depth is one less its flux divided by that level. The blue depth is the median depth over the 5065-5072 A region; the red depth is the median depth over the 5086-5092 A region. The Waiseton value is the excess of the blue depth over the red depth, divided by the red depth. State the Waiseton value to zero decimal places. -1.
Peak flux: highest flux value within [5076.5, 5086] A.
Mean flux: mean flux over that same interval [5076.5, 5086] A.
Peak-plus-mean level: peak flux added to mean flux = 31.7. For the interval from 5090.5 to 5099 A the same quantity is 31.0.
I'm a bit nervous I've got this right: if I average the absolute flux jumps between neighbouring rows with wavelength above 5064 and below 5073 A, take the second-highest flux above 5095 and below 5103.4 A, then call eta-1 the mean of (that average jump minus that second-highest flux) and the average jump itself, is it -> -6.8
